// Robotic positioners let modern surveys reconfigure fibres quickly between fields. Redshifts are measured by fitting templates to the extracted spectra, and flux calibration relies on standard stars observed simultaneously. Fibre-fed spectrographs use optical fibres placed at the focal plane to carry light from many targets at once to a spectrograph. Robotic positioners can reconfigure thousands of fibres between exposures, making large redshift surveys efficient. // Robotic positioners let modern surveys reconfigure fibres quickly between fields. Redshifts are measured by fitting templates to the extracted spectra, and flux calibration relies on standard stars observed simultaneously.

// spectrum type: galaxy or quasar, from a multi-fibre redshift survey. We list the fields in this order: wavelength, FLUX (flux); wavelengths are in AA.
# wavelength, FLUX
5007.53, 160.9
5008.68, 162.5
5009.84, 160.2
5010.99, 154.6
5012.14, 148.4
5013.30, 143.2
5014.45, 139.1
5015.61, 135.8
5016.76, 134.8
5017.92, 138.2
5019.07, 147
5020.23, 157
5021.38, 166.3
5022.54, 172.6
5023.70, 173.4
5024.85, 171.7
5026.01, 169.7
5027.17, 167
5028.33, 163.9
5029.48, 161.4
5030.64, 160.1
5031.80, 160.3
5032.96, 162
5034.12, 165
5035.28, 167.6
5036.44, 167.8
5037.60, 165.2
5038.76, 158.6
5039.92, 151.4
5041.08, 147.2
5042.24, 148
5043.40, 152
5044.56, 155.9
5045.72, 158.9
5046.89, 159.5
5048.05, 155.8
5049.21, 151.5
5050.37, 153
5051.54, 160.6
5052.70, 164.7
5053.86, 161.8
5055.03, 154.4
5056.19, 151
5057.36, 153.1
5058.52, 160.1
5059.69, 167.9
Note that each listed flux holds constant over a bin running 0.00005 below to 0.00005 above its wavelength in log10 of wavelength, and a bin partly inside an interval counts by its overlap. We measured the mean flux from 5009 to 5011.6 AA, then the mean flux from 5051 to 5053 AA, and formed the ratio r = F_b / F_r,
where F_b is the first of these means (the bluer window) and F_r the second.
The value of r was 0.97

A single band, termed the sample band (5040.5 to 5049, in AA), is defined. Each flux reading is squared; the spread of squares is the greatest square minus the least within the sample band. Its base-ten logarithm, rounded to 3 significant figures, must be 3.58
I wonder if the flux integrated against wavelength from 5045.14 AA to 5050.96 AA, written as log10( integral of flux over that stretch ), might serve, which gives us 2.96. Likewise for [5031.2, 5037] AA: 2.98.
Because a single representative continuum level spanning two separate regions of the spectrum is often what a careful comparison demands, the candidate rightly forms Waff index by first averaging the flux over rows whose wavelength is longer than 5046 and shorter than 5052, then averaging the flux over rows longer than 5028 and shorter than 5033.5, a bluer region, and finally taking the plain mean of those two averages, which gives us 159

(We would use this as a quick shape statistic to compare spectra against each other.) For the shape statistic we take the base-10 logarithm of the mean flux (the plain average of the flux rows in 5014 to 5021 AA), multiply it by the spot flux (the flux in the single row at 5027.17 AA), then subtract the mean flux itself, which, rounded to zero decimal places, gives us 217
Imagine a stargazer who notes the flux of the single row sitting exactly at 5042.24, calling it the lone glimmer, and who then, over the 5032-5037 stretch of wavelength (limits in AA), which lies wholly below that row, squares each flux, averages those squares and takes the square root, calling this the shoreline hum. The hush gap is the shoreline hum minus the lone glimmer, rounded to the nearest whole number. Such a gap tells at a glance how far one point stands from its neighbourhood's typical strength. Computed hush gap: 18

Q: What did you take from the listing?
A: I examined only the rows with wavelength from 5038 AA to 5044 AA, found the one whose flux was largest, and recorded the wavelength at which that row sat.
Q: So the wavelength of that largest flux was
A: 5038.76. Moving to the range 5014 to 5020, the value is 5019.07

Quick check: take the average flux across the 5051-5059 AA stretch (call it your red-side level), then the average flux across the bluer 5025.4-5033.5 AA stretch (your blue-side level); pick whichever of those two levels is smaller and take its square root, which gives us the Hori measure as 12.57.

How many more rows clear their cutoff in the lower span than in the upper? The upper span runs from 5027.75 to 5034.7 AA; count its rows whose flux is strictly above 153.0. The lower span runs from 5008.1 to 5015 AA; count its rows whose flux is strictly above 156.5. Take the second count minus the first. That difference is -4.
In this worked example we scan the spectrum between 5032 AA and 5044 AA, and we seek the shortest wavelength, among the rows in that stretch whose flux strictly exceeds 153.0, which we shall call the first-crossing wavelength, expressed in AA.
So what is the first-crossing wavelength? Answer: 5032.96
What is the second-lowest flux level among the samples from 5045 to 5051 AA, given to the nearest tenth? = 153.0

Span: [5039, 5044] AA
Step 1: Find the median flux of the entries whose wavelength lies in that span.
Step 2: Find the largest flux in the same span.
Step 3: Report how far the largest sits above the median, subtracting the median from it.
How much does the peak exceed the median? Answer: 2.3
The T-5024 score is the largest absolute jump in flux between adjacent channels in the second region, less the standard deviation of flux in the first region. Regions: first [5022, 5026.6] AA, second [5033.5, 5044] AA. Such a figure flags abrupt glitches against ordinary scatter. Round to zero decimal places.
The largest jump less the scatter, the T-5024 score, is 6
